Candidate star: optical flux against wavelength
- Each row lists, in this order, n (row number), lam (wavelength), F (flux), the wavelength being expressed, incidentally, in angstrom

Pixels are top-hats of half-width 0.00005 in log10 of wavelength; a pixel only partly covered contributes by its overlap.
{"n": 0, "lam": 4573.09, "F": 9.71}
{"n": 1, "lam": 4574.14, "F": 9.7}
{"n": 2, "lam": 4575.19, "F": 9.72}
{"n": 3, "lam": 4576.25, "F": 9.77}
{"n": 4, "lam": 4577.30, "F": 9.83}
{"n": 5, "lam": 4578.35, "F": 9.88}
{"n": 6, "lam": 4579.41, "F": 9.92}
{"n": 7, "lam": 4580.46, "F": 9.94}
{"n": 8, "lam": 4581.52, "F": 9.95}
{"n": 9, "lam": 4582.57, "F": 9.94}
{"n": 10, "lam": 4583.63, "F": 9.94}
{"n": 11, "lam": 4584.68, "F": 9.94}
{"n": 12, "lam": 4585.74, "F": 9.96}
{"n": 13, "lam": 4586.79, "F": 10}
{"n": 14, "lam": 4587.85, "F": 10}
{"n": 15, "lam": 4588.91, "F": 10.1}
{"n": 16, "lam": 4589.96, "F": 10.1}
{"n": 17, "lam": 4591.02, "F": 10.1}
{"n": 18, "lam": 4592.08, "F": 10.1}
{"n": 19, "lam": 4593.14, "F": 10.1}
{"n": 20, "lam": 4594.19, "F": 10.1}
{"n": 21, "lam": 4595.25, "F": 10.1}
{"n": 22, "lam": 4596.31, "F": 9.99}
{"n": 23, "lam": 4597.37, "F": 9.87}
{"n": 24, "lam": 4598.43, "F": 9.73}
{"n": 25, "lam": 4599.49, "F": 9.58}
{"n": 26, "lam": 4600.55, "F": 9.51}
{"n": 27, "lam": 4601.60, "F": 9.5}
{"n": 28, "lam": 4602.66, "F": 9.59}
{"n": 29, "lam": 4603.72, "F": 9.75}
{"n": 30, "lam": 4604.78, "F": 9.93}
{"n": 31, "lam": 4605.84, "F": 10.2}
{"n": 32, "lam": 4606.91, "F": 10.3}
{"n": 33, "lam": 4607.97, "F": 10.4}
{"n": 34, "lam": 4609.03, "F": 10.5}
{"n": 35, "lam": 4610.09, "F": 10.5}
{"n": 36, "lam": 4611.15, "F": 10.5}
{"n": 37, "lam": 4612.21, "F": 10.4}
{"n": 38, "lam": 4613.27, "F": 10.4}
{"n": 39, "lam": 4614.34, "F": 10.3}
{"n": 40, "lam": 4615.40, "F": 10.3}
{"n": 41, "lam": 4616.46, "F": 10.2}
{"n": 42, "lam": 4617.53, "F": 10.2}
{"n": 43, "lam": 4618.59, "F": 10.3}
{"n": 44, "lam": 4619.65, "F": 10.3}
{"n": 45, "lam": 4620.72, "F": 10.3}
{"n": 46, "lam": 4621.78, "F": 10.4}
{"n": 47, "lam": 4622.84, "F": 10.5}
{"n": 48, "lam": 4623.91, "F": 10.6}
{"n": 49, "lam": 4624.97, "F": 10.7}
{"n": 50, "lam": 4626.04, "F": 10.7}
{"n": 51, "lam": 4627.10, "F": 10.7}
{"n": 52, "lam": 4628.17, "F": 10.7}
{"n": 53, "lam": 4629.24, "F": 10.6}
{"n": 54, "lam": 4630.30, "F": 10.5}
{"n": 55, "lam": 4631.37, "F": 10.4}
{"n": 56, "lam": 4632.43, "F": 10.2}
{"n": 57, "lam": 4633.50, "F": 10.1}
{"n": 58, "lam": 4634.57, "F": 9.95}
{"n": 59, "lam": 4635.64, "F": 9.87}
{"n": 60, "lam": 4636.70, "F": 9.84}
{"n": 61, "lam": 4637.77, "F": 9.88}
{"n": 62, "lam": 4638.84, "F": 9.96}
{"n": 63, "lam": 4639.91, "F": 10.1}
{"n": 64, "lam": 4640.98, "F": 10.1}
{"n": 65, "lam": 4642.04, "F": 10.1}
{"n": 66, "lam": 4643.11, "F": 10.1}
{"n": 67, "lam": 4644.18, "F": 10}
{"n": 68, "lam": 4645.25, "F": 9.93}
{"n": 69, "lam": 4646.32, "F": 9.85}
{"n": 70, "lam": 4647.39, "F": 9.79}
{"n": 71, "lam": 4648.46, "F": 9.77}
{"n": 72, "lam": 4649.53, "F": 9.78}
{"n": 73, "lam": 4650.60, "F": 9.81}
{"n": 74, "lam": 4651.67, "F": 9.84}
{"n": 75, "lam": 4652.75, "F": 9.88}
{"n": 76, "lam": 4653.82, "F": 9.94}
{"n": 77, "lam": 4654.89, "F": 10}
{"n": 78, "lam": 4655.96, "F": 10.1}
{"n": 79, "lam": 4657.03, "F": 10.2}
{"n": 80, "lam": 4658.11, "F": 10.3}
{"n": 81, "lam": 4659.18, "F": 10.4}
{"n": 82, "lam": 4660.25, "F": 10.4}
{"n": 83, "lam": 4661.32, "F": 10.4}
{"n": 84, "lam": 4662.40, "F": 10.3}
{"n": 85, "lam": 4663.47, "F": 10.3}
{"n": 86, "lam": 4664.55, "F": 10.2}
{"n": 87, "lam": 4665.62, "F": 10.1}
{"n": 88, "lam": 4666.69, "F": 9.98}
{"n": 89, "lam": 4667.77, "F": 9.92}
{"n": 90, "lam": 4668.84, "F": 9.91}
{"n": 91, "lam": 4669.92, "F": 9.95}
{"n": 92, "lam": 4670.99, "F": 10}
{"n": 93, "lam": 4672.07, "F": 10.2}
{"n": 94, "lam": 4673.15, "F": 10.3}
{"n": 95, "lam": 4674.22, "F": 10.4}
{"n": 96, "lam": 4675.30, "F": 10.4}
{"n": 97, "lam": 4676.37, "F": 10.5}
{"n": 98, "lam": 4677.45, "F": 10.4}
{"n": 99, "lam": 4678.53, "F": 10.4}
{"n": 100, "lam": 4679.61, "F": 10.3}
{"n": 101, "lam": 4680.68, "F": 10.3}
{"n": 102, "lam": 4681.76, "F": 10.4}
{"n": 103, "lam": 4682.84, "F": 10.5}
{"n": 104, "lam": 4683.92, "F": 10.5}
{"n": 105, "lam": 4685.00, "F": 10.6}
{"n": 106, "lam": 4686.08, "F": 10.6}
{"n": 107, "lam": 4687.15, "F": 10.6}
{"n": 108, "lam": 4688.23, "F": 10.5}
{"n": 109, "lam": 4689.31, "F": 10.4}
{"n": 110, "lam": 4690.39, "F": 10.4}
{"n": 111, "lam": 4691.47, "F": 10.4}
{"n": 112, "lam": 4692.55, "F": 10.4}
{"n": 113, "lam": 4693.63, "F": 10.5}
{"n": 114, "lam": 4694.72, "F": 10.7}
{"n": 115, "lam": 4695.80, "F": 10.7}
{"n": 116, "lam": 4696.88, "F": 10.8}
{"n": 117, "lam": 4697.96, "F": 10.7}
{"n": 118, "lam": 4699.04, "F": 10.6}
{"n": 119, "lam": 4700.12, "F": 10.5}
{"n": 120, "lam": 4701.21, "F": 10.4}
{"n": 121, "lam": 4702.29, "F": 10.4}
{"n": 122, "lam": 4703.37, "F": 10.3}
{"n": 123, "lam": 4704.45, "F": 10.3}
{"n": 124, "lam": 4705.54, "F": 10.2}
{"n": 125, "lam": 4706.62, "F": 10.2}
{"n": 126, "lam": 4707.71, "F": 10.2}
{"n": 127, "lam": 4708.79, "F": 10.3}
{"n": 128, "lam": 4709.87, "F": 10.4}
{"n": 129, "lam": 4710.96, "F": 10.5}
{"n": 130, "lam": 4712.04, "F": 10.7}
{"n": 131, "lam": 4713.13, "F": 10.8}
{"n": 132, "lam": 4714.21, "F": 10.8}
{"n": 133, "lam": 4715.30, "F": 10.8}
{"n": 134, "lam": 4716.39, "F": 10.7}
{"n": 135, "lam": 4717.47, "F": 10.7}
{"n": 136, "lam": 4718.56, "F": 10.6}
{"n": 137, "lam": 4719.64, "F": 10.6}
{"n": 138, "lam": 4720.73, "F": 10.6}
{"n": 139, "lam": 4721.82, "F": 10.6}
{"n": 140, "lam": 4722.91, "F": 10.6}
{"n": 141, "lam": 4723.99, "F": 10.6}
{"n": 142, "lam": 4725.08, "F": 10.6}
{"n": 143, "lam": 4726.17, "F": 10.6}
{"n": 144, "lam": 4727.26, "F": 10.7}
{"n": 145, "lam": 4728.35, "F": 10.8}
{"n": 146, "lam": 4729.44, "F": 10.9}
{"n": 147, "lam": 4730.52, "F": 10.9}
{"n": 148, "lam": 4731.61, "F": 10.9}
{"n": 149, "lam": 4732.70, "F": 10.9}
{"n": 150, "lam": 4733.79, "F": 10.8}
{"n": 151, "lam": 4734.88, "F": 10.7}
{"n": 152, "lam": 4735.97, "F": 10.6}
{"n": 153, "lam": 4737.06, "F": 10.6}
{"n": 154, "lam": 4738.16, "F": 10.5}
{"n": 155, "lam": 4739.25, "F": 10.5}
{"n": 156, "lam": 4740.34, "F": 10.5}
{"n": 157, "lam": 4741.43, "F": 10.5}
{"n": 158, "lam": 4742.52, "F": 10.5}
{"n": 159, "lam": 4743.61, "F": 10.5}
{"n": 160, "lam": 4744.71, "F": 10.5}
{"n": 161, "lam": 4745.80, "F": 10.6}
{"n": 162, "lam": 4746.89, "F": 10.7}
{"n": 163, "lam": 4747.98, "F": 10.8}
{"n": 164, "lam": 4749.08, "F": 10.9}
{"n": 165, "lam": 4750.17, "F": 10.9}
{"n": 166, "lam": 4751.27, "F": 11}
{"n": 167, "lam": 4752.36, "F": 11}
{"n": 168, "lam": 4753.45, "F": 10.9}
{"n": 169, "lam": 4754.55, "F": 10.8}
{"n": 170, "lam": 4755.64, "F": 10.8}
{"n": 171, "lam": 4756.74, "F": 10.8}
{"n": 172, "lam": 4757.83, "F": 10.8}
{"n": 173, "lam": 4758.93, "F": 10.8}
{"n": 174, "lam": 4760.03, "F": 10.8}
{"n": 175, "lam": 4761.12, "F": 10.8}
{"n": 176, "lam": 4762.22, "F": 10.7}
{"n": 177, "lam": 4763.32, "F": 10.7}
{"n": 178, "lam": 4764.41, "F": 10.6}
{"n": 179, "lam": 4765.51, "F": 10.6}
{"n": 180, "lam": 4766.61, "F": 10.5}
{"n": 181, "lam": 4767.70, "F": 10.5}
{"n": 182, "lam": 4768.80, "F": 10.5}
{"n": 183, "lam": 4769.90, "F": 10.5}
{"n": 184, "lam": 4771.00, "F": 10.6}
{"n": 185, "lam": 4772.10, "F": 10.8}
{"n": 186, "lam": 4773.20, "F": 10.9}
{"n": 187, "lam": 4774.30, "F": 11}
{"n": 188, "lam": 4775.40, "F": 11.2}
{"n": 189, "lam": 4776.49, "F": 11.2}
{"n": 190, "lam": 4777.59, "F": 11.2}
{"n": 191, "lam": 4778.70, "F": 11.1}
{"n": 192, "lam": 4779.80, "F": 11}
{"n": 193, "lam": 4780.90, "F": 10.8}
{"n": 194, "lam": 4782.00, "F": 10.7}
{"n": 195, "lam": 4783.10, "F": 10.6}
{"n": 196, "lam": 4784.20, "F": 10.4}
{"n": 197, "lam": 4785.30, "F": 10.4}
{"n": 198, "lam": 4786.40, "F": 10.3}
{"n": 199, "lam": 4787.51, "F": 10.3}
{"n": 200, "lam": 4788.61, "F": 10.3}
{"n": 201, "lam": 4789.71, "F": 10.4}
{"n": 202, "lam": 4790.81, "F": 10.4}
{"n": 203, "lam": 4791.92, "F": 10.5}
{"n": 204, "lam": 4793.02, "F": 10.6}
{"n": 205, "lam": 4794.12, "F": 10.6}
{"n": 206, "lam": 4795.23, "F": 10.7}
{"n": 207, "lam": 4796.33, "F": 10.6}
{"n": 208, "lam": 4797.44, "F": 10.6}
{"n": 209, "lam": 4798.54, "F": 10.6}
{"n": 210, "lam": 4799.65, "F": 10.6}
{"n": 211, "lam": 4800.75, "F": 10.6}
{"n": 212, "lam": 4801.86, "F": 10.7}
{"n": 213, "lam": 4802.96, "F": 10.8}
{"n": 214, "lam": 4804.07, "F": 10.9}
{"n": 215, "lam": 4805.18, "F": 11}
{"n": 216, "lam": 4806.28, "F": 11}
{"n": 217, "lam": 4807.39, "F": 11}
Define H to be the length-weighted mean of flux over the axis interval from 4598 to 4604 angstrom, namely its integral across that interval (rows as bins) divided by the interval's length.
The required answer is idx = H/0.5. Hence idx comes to 19.2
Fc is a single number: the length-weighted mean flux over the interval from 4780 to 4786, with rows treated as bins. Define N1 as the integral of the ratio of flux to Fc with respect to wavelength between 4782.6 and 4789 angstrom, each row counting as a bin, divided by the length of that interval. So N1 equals 0.98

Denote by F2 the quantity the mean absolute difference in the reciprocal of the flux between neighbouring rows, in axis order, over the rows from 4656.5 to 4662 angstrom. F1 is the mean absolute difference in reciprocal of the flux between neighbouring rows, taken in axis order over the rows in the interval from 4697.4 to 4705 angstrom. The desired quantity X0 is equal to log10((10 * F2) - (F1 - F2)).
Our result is -2.34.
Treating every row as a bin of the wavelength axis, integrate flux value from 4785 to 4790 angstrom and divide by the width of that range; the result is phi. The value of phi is 10.33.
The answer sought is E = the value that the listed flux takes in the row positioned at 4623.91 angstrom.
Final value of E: 10.6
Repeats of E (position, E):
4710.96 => 10.5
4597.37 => 9.87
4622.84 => 10.5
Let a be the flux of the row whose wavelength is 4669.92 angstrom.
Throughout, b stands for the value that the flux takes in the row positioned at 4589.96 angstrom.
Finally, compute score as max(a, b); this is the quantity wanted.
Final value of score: 10.1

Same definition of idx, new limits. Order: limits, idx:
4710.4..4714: 21.4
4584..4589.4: 20.0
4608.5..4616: 20.8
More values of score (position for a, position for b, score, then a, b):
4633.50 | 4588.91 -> 10.1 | 10.1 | 10.1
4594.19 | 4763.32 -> 10.7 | 10.1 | 10.7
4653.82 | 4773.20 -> 10.9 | 9.94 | 10.9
